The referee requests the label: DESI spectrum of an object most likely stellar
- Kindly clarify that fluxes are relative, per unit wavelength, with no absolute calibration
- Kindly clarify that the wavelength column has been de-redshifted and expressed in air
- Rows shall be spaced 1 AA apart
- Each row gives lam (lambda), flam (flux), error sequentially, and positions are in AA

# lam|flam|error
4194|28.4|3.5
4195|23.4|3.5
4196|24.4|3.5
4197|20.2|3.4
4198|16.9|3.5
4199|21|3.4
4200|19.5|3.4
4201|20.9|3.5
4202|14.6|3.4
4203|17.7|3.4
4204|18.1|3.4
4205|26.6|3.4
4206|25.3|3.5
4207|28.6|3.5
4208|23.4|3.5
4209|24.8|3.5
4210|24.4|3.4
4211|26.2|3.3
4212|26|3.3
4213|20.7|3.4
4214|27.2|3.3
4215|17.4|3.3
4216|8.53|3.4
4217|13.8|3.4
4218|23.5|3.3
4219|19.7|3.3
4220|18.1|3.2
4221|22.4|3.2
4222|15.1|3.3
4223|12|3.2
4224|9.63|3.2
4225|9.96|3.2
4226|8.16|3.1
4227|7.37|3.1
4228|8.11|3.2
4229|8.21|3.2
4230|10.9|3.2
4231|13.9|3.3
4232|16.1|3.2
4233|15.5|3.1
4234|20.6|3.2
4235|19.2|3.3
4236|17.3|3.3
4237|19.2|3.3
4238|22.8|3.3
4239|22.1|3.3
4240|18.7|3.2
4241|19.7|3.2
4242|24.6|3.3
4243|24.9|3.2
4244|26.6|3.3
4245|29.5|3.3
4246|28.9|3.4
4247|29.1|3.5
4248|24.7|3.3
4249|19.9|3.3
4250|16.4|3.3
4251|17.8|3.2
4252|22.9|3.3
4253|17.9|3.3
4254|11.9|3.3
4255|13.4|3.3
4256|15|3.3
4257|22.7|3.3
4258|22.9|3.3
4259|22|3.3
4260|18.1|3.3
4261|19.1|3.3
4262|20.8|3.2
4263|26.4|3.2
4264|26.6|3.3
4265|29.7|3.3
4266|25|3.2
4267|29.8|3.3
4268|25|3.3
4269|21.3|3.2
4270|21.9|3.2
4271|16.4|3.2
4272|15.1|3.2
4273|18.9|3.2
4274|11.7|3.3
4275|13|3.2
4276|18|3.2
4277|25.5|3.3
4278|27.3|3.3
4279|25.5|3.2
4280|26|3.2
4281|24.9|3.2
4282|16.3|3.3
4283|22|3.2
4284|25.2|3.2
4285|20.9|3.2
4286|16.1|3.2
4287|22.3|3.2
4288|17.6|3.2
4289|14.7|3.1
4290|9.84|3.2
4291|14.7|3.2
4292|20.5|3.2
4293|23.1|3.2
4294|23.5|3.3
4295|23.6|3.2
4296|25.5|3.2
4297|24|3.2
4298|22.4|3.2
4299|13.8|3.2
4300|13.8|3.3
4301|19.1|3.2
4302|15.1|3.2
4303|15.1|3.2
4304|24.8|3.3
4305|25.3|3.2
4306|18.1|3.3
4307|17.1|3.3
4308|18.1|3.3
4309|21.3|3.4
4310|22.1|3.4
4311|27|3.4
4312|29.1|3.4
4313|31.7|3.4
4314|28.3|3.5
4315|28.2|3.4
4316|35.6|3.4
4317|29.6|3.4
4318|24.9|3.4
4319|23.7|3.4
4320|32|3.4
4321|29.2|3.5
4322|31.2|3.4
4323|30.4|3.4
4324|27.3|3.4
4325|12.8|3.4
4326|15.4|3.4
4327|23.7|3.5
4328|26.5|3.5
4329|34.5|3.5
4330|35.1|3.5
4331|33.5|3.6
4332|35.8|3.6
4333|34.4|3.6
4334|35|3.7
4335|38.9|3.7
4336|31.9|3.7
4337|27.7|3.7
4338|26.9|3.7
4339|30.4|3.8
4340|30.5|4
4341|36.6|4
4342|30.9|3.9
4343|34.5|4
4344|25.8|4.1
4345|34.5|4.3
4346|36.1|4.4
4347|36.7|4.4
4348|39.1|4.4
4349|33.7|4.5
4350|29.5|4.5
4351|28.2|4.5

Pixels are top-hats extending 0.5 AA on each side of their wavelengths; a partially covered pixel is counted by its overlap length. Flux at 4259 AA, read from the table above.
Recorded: 22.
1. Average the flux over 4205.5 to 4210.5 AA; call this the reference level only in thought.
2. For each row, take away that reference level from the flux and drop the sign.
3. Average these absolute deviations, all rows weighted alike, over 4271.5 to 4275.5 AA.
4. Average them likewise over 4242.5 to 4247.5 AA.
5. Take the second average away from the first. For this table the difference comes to 8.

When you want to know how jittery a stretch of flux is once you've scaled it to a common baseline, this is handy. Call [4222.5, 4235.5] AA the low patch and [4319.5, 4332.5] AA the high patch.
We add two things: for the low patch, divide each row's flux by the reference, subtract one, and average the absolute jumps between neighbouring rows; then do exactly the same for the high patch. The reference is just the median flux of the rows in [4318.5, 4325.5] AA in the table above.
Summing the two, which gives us 0.201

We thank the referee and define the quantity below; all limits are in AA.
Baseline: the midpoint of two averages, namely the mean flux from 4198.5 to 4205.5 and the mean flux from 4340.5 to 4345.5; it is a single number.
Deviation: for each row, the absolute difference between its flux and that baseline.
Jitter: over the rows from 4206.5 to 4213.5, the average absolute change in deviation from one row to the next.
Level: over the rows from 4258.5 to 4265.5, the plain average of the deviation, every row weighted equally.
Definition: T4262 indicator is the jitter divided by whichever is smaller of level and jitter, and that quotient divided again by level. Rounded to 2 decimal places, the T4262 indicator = 0.24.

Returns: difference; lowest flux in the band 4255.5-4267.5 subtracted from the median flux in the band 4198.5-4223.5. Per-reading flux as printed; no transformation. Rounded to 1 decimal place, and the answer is 5.9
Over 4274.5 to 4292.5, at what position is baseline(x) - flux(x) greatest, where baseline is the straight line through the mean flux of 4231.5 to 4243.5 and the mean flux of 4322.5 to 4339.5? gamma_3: 4290 AA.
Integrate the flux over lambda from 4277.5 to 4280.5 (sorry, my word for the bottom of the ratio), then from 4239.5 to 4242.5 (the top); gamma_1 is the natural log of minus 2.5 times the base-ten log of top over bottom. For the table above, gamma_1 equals -1.41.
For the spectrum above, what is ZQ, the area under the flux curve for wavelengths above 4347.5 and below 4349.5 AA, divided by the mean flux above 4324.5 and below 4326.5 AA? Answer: 5.2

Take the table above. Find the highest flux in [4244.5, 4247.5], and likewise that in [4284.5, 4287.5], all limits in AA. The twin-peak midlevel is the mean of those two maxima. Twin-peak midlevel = 25.9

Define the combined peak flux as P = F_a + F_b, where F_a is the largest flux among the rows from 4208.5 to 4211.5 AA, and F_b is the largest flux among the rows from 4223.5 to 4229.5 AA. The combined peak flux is 36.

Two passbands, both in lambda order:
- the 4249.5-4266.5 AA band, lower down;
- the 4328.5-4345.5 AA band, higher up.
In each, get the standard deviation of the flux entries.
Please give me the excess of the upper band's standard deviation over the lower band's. -1.3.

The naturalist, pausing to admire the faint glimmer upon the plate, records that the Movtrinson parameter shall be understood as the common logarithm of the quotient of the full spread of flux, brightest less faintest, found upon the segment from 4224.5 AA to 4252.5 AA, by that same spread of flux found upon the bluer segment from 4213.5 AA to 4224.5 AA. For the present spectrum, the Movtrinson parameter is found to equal 0.07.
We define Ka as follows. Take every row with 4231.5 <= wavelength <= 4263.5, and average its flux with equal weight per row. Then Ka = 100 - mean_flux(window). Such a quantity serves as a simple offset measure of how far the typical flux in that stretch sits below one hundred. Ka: 79.2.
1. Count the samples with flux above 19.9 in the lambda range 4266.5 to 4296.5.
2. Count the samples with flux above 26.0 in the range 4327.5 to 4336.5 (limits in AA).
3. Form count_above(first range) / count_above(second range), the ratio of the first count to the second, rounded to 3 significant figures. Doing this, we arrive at 2.00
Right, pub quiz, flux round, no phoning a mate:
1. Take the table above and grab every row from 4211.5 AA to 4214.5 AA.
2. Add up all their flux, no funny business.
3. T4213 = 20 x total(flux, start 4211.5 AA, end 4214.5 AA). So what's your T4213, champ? 1478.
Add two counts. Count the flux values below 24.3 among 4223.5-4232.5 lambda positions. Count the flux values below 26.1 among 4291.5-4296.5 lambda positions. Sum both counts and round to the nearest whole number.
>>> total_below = 14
